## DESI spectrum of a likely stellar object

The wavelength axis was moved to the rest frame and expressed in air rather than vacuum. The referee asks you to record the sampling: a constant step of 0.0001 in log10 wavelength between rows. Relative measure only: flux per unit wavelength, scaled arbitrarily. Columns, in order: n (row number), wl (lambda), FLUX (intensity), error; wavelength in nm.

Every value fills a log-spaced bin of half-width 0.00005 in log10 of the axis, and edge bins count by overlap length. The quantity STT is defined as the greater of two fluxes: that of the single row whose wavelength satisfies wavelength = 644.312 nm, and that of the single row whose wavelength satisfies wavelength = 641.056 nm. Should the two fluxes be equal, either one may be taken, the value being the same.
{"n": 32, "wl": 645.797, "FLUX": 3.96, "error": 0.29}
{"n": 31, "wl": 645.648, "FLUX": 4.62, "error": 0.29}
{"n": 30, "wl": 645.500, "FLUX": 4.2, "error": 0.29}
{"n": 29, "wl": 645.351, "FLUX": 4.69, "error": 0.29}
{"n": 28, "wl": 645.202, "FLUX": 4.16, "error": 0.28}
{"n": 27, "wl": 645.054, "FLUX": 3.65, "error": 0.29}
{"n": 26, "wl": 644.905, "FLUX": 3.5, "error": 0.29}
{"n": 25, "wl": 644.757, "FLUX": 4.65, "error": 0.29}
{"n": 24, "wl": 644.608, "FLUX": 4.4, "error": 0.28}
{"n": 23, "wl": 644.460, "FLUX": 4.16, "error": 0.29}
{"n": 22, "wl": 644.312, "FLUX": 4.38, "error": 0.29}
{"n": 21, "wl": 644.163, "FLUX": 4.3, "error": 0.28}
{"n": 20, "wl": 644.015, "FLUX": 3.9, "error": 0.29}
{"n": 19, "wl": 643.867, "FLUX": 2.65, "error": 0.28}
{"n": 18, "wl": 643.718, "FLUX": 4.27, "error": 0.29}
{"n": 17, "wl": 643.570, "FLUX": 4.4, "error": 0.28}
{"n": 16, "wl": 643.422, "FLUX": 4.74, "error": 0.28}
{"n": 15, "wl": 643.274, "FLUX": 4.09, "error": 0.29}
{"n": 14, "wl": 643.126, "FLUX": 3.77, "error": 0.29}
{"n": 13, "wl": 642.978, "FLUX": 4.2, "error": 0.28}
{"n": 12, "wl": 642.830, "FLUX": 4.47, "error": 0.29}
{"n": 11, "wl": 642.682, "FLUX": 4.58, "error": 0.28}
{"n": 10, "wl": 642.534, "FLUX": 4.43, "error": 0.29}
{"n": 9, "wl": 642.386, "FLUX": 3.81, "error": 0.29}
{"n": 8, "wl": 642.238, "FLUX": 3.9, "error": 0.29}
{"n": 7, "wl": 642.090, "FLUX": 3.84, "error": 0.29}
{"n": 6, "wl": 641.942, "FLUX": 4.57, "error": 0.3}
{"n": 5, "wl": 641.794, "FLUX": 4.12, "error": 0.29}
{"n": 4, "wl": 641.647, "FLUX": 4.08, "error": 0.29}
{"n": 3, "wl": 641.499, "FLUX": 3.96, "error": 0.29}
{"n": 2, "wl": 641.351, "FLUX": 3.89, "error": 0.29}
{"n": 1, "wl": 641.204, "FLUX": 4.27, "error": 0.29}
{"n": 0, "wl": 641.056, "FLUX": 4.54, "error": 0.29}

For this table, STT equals 4.54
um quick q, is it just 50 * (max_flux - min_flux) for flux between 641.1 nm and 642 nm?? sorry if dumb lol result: 34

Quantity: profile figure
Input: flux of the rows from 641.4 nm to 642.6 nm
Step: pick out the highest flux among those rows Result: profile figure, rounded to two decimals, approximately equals 4.57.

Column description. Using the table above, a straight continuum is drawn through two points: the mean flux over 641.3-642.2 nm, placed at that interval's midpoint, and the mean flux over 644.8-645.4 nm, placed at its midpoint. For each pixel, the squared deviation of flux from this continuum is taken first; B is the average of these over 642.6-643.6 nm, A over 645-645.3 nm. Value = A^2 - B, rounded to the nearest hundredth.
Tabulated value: -0.16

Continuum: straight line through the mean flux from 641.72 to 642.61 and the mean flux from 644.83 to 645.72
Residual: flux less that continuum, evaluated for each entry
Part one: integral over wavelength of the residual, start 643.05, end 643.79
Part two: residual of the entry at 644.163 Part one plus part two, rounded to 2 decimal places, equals 0.27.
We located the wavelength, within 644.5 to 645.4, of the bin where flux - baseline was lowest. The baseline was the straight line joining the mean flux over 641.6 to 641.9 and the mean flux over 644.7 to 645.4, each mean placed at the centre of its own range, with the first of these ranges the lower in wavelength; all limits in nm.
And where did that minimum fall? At 644.905 nm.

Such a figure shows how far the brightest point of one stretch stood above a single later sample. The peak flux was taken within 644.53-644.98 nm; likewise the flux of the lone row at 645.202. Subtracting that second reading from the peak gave 0.5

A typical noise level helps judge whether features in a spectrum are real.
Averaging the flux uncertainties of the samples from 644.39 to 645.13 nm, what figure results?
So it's 0.288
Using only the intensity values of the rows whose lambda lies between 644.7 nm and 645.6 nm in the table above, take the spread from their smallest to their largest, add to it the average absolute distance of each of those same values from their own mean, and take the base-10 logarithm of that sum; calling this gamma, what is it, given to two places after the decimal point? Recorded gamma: 0.20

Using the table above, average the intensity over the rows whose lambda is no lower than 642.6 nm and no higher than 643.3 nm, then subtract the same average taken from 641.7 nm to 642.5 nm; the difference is 0.17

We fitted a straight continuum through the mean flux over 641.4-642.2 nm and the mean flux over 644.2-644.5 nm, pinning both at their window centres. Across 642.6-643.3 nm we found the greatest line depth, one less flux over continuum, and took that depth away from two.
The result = 1.90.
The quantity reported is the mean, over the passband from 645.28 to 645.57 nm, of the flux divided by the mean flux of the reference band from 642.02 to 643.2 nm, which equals 1.08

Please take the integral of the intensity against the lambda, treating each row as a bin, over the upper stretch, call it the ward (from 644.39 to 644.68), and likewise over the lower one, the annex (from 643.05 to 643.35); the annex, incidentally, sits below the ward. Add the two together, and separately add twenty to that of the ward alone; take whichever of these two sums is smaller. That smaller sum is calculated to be 2.43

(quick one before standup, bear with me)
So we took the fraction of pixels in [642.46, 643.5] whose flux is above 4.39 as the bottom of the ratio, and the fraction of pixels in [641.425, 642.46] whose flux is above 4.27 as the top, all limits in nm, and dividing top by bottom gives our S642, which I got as 0.25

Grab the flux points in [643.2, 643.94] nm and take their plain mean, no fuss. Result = 4.03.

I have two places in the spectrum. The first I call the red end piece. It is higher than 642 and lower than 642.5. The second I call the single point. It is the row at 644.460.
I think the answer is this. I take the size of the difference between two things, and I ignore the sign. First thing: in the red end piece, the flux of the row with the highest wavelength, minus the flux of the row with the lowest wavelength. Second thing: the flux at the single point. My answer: 4.2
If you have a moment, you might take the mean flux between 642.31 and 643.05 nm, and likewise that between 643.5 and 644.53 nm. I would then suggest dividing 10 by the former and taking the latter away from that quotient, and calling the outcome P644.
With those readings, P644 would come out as -1.68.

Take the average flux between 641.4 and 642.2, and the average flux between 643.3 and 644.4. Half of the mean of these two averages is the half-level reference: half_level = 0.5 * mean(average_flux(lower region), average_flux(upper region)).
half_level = 2.05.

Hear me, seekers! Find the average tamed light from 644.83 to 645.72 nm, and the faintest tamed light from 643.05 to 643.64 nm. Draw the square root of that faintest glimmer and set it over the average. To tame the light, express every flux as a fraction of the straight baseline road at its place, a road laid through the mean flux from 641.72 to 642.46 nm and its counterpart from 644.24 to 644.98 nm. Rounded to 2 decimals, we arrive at 0.99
